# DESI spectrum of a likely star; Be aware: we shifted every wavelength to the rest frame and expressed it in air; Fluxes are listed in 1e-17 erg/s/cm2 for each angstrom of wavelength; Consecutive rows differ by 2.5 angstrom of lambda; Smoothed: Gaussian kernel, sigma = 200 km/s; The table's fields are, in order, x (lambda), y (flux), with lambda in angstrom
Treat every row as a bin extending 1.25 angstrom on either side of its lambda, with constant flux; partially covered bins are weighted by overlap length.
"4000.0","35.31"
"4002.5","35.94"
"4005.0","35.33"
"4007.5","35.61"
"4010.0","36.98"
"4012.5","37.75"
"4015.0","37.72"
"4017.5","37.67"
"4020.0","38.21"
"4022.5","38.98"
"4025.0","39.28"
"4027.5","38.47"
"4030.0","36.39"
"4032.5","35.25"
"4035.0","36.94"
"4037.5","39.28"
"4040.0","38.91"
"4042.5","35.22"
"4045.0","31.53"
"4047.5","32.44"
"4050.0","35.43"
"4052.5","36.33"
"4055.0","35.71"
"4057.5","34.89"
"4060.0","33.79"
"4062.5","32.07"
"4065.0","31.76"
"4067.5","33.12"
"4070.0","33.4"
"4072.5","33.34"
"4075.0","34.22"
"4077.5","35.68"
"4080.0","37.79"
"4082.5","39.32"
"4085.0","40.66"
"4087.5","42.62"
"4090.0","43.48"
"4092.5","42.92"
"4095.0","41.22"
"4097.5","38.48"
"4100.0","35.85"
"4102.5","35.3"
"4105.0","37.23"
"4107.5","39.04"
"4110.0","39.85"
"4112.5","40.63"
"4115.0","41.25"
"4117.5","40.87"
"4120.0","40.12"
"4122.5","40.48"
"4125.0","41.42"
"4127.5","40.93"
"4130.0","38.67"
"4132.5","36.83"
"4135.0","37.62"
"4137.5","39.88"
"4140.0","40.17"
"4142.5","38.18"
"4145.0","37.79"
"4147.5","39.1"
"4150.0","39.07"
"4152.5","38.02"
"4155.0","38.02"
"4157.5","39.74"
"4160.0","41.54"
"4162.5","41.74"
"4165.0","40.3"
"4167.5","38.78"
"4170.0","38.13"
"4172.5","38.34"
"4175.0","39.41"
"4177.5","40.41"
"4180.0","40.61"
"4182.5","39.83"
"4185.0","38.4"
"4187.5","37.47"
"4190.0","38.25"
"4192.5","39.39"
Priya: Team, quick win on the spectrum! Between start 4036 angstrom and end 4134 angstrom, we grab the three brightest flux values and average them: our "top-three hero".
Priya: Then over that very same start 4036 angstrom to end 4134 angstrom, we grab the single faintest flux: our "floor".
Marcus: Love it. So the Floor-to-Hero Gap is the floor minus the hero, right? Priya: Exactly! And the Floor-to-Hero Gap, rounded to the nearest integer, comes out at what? -11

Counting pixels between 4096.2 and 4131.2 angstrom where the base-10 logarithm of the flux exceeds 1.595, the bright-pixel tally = 8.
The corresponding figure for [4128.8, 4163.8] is 5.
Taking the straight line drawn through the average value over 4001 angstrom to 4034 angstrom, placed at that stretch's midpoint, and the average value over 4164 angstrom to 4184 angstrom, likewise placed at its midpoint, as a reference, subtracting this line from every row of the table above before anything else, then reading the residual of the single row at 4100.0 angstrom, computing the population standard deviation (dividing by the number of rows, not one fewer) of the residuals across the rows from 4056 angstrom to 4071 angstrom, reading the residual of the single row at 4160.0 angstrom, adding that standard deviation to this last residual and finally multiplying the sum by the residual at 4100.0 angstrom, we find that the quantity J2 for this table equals -8.5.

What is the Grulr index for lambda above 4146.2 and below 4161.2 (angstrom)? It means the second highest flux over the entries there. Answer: 39.74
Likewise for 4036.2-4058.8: 38.91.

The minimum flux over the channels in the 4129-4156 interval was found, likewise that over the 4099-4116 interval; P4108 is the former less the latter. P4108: 2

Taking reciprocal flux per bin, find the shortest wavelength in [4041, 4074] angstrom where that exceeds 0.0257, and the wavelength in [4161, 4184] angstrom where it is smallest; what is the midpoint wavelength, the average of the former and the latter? 4102.5 angstrom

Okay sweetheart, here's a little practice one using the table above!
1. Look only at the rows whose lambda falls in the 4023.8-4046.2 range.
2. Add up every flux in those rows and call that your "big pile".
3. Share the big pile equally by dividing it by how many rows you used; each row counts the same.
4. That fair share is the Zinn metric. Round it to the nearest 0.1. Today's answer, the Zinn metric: 36.8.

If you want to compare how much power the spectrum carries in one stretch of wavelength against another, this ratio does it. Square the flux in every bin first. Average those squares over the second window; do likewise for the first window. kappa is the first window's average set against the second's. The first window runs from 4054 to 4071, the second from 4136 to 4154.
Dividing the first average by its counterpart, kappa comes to 0.74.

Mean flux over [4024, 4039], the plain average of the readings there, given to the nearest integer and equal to 38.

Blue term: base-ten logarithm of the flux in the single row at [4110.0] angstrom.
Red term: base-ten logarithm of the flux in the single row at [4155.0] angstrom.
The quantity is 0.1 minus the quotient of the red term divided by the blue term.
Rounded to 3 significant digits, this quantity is -0.887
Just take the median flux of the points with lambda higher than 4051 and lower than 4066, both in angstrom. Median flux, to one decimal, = 34.3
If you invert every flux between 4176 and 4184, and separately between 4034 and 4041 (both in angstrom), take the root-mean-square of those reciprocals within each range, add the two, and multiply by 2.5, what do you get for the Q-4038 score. 0.127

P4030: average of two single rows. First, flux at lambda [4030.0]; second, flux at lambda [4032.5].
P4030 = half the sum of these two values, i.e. 35.8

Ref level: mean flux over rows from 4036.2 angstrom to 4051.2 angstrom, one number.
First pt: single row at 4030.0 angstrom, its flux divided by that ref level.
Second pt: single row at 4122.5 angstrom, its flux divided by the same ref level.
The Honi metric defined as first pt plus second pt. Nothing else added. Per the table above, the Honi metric 2.17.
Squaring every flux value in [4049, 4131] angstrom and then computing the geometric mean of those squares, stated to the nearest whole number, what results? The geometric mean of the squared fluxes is 1419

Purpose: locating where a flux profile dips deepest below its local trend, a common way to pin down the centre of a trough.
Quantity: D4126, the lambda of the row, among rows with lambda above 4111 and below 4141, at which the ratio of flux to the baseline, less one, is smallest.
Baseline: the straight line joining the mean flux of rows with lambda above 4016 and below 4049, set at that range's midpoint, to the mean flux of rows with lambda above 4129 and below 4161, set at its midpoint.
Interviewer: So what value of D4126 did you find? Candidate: 4132.5 angstrom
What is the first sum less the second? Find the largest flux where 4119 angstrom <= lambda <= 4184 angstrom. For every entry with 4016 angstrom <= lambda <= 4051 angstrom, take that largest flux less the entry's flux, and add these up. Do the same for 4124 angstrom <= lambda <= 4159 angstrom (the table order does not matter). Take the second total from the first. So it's 31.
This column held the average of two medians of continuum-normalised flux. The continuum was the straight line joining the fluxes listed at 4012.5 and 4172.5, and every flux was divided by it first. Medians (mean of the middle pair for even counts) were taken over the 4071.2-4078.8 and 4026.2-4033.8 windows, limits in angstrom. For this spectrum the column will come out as 0.93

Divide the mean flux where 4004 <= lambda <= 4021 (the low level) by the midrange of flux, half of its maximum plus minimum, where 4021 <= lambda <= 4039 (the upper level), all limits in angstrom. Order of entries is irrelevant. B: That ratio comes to 0.99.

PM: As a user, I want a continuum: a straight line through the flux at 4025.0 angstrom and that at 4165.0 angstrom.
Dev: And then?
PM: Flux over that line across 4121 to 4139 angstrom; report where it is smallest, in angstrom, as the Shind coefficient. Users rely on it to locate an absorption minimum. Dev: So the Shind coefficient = 4132.5 angstrom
